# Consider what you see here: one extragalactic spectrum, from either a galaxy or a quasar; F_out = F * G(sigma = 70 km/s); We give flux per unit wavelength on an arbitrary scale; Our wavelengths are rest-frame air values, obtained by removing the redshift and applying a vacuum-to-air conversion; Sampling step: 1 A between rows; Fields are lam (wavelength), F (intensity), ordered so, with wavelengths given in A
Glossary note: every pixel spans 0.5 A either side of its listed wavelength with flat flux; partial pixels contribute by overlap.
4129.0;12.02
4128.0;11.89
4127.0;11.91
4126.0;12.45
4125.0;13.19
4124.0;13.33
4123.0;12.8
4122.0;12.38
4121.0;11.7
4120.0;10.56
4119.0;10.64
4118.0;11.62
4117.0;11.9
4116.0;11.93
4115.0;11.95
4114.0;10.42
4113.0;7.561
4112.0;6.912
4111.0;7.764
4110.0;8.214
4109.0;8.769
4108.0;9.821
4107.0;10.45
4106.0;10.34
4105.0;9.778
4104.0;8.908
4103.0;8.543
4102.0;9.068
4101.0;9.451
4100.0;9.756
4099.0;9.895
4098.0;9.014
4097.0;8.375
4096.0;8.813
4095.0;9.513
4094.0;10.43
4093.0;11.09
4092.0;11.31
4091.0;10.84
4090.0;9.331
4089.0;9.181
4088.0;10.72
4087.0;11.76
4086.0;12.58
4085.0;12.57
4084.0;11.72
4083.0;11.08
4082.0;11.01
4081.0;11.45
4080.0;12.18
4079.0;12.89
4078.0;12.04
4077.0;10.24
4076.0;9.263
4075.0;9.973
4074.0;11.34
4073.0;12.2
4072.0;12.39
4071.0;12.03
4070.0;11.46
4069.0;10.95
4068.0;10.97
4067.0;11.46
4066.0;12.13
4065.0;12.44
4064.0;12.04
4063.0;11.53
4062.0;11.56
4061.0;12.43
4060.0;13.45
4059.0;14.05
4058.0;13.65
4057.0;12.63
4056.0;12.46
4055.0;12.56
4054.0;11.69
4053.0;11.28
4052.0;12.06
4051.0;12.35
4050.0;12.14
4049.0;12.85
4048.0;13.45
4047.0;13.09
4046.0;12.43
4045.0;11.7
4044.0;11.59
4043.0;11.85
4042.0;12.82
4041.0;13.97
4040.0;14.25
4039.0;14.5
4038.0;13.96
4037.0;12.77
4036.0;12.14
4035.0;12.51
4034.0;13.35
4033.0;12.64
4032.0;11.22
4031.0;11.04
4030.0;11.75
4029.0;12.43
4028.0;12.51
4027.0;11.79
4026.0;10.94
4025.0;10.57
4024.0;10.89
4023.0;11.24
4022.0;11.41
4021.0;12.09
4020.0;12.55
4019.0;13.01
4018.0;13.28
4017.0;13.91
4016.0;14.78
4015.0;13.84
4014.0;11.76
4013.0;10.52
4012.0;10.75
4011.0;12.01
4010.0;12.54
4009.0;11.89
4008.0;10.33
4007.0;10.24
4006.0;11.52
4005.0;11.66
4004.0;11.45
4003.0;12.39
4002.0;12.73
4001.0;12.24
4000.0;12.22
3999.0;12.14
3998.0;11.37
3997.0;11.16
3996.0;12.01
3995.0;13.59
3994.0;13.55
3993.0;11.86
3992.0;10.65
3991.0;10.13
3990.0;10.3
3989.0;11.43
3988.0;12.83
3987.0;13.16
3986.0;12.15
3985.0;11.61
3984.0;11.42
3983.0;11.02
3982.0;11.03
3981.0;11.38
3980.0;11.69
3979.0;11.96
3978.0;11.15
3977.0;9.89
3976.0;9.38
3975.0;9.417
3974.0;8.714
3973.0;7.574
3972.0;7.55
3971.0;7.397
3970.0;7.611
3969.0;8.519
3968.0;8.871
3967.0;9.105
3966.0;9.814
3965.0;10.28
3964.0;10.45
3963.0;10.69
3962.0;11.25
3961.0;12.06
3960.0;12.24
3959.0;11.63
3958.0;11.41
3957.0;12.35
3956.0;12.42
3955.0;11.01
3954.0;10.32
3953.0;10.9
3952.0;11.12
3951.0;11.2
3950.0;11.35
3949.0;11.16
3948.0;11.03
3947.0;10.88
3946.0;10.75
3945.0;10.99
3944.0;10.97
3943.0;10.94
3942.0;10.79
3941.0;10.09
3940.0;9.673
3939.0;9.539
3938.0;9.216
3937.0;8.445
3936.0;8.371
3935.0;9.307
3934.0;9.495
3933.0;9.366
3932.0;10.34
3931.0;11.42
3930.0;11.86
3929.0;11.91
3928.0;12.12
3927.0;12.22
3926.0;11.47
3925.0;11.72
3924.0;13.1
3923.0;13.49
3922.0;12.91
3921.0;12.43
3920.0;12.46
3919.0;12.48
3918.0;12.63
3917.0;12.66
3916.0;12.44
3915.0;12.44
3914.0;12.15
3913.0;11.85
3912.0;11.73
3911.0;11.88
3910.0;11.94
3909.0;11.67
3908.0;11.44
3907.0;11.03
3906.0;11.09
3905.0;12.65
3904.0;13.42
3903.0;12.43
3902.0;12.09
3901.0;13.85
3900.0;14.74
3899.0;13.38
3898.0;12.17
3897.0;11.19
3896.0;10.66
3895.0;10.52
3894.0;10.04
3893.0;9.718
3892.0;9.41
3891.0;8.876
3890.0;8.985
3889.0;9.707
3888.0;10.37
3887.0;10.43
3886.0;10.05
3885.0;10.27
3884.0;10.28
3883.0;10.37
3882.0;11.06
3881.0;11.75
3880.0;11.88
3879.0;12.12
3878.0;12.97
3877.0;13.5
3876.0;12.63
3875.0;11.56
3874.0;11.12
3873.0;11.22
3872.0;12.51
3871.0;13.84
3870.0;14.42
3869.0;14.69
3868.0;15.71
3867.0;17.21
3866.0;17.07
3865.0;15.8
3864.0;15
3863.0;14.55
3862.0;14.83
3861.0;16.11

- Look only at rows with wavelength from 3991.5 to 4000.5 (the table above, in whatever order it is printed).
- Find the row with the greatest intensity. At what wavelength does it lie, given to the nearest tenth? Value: 3995.0 A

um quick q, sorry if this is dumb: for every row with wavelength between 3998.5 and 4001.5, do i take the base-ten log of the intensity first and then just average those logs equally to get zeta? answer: 1.09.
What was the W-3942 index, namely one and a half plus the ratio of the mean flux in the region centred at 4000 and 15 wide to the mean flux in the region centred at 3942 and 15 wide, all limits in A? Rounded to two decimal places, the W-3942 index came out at 2.68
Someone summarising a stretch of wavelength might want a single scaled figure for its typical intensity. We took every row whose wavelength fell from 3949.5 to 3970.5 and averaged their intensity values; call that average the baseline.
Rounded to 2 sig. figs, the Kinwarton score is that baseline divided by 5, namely 2.1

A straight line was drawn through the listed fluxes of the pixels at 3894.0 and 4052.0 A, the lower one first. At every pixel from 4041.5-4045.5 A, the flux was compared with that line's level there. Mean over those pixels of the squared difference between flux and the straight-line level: 0.3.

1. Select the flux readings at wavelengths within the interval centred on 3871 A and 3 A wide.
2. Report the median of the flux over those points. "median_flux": 13.8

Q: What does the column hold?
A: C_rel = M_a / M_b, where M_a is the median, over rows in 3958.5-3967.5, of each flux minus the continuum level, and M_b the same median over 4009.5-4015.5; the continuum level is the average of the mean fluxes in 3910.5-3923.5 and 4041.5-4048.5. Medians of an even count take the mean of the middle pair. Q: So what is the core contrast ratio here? 3.2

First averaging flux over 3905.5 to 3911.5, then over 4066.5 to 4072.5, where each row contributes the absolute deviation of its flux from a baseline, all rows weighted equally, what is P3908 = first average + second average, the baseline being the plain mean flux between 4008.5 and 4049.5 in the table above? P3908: 1.76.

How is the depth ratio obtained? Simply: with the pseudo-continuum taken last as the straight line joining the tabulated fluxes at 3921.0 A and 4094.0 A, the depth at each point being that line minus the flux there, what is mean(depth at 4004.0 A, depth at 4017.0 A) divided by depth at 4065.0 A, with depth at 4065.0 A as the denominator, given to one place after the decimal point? 0.8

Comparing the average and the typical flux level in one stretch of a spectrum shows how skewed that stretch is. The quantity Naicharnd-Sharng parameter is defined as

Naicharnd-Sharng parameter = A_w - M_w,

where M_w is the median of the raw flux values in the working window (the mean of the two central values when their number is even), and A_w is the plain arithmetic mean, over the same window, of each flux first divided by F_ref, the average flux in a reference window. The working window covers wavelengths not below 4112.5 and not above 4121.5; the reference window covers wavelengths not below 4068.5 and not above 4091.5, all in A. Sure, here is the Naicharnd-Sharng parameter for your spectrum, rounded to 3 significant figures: -10.7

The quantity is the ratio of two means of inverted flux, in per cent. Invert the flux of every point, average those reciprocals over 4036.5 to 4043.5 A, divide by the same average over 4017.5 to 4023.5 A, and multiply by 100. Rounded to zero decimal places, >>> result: 91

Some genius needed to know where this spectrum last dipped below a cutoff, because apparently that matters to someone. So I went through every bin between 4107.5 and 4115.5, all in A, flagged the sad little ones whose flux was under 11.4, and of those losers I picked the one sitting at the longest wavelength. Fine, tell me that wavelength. 4114.0 A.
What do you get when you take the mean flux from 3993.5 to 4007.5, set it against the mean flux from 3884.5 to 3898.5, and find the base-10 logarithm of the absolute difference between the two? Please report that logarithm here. 0.3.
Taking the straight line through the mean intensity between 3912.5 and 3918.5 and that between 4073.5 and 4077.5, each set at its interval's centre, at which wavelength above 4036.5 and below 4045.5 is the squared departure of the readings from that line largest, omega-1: 4039.0 A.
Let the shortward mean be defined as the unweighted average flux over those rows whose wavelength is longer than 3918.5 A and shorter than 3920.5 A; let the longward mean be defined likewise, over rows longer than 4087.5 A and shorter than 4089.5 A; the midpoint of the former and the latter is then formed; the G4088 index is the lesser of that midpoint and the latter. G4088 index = 10.0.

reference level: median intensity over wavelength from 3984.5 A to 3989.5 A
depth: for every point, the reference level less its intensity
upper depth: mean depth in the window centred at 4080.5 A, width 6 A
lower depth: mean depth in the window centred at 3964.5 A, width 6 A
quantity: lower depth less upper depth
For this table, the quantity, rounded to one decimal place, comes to 1.5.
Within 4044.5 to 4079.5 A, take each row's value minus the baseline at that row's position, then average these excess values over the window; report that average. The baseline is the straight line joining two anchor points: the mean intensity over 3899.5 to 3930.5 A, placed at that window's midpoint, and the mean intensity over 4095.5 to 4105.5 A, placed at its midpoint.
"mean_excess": 2.2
